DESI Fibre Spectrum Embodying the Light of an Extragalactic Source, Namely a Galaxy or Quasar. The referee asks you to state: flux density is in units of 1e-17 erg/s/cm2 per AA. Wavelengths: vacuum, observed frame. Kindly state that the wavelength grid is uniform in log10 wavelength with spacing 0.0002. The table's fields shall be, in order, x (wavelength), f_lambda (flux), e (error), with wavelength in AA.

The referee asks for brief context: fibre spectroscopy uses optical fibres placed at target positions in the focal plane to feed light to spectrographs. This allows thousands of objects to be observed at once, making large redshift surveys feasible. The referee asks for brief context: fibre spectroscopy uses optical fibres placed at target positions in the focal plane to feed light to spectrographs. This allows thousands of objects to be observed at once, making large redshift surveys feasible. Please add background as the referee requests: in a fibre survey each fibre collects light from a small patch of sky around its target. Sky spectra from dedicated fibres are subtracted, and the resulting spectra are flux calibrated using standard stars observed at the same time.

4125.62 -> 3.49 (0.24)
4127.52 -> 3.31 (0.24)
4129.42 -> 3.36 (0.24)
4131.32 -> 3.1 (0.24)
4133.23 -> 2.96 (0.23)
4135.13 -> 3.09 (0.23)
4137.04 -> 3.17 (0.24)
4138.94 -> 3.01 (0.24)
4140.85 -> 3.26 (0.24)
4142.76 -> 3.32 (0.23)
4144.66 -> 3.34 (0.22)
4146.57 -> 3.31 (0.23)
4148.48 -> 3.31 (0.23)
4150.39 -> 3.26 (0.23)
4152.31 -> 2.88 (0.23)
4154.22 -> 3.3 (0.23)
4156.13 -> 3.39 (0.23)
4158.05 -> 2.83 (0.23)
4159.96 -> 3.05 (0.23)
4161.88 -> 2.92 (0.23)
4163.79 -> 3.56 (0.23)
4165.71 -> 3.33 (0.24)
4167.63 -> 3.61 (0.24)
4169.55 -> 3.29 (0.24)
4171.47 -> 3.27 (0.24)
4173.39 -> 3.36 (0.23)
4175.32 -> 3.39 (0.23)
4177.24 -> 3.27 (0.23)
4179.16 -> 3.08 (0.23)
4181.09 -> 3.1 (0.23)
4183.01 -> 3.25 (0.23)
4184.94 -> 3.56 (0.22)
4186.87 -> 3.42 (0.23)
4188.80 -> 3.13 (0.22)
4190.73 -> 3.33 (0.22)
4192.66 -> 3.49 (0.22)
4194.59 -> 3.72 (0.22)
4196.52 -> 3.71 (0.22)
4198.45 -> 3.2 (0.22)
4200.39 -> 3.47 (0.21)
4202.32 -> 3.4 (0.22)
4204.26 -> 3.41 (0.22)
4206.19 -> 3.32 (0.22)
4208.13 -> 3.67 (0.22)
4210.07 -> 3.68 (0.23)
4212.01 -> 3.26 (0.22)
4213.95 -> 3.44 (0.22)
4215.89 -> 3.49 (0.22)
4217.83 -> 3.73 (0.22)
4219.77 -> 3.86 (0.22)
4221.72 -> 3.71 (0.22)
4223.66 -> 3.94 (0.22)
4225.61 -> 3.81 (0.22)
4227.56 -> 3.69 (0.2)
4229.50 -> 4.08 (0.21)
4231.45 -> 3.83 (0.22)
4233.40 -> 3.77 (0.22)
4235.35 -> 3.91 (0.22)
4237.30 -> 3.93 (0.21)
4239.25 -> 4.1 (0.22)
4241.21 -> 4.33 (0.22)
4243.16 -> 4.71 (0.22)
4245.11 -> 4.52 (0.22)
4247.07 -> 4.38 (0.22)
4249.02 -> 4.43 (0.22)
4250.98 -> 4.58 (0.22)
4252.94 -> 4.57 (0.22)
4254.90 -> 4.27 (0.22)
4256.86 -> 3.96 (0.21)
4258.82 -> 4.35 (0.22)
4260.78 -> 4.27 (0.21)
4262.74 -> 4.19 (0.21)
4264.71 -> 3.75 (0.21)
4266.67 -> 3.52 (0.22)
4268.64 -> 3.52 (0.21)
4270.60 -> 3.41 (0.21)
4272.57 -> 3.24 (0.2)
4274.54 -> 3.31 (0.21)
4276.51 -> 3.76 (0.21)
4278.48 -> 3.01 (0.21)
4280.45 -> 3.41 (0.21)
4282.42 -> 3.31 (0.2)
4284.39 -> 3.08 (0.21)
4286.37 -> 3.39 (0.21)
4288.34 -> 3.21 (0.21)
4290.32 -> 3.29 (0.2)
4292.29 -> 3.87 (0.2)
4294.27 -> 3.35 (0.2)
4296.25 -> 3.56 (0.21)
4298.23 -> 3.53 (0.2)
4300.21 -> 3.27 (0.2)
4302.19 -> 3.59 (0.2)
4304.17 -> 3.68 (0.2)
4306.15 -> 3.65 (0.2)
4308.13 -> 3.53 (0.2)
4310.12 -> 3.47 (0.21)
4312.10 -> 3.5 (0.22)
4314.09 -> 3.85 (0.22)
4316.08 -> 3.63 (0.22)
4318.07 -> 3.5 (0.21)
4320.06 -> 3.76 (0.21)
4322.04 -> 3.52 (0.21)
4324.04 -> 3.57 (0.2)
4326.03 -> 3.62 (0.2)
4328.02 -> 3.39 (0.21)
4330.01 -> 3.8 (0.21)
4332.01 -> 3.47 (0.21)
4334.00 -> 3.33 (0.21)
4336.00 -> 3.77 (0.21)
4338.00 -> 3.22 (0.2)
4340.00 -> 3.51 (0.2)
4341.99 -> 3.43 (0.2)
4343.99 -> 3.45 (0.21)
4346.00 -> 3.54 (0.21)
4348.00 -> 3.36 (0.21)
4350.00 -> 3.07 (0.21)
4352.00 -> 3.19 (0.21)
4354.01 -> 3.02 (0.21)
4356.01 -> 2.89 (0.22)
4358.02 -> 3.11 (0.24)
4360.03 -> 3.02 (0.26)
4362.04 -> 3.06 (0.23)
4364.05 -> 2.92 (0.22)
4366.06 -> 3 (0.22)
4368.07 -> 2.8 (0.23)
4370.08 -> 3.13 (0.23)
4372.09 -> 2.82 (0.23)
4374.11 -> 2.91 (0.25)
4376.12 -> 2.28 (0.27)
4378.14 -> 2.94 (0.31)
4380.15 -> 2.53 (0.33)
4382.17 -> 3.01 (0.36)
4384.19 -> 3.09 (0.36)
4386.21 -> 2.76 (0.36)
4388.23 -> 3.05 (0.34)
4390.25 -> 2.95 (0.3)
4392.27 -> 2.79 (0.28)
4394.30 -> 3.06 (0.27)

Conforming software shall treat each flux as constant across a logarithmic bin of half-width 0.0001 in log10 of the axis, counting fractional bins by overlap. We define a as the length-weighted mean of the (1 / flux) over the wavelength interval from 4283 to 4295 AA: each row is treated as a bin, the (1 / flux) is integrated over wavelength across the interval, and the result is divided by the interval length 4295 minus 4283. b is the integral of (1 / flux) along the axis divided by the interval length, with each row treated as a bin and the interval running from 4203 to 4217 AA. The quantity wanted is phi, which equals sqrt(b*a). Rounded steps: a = 0.299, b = 0.289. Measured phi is 0.294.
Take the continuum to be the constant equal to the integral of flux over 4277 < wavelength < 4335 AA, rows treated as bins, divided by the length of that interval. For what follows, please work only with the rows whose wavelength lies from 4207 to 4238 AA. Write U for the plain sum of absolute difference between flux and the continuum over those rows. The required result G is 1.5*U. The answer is 6.8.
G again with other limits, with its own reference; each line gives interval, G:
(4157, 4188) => 6.1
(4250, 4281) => 11.1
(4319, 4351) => 3.6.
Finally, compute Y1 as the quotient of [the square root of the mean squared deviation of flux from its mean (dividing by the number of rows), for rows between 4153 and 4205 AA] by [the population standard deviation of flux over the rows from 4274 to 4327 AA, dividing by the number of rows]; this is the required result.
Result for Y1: 1.0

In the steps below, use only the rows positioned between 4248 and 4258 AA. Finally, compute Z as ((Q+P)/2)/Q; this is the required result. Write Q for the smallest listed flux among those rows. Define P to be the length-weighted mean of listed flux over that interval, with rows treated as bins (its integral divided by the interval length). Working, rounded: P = 4.36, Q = 3.96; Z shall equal 1.05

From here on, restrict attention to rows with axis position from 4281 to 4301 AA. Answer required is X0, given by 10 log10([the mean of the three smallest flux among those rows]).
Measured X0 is 5.03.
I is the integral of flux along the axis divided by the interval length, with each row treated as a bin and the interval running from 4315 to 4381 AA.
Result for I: 3.23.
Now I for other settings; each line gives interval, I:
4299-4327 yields 3.58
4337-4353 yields 3.35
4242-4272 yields 4.15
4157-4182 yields 3.24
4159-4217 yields 3.37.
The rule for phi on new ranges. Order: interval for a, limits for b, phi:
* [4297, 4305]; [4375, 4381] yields 0.334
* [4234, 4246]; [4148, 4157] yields 0.272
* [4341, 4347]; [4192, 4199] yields 0.285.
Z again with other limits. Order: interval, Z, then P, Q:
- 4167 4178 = 1.01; 3.36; 3.27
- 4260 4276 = 1.06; 3.65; 3.24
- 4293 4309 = 1.04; 3.53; 3.27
